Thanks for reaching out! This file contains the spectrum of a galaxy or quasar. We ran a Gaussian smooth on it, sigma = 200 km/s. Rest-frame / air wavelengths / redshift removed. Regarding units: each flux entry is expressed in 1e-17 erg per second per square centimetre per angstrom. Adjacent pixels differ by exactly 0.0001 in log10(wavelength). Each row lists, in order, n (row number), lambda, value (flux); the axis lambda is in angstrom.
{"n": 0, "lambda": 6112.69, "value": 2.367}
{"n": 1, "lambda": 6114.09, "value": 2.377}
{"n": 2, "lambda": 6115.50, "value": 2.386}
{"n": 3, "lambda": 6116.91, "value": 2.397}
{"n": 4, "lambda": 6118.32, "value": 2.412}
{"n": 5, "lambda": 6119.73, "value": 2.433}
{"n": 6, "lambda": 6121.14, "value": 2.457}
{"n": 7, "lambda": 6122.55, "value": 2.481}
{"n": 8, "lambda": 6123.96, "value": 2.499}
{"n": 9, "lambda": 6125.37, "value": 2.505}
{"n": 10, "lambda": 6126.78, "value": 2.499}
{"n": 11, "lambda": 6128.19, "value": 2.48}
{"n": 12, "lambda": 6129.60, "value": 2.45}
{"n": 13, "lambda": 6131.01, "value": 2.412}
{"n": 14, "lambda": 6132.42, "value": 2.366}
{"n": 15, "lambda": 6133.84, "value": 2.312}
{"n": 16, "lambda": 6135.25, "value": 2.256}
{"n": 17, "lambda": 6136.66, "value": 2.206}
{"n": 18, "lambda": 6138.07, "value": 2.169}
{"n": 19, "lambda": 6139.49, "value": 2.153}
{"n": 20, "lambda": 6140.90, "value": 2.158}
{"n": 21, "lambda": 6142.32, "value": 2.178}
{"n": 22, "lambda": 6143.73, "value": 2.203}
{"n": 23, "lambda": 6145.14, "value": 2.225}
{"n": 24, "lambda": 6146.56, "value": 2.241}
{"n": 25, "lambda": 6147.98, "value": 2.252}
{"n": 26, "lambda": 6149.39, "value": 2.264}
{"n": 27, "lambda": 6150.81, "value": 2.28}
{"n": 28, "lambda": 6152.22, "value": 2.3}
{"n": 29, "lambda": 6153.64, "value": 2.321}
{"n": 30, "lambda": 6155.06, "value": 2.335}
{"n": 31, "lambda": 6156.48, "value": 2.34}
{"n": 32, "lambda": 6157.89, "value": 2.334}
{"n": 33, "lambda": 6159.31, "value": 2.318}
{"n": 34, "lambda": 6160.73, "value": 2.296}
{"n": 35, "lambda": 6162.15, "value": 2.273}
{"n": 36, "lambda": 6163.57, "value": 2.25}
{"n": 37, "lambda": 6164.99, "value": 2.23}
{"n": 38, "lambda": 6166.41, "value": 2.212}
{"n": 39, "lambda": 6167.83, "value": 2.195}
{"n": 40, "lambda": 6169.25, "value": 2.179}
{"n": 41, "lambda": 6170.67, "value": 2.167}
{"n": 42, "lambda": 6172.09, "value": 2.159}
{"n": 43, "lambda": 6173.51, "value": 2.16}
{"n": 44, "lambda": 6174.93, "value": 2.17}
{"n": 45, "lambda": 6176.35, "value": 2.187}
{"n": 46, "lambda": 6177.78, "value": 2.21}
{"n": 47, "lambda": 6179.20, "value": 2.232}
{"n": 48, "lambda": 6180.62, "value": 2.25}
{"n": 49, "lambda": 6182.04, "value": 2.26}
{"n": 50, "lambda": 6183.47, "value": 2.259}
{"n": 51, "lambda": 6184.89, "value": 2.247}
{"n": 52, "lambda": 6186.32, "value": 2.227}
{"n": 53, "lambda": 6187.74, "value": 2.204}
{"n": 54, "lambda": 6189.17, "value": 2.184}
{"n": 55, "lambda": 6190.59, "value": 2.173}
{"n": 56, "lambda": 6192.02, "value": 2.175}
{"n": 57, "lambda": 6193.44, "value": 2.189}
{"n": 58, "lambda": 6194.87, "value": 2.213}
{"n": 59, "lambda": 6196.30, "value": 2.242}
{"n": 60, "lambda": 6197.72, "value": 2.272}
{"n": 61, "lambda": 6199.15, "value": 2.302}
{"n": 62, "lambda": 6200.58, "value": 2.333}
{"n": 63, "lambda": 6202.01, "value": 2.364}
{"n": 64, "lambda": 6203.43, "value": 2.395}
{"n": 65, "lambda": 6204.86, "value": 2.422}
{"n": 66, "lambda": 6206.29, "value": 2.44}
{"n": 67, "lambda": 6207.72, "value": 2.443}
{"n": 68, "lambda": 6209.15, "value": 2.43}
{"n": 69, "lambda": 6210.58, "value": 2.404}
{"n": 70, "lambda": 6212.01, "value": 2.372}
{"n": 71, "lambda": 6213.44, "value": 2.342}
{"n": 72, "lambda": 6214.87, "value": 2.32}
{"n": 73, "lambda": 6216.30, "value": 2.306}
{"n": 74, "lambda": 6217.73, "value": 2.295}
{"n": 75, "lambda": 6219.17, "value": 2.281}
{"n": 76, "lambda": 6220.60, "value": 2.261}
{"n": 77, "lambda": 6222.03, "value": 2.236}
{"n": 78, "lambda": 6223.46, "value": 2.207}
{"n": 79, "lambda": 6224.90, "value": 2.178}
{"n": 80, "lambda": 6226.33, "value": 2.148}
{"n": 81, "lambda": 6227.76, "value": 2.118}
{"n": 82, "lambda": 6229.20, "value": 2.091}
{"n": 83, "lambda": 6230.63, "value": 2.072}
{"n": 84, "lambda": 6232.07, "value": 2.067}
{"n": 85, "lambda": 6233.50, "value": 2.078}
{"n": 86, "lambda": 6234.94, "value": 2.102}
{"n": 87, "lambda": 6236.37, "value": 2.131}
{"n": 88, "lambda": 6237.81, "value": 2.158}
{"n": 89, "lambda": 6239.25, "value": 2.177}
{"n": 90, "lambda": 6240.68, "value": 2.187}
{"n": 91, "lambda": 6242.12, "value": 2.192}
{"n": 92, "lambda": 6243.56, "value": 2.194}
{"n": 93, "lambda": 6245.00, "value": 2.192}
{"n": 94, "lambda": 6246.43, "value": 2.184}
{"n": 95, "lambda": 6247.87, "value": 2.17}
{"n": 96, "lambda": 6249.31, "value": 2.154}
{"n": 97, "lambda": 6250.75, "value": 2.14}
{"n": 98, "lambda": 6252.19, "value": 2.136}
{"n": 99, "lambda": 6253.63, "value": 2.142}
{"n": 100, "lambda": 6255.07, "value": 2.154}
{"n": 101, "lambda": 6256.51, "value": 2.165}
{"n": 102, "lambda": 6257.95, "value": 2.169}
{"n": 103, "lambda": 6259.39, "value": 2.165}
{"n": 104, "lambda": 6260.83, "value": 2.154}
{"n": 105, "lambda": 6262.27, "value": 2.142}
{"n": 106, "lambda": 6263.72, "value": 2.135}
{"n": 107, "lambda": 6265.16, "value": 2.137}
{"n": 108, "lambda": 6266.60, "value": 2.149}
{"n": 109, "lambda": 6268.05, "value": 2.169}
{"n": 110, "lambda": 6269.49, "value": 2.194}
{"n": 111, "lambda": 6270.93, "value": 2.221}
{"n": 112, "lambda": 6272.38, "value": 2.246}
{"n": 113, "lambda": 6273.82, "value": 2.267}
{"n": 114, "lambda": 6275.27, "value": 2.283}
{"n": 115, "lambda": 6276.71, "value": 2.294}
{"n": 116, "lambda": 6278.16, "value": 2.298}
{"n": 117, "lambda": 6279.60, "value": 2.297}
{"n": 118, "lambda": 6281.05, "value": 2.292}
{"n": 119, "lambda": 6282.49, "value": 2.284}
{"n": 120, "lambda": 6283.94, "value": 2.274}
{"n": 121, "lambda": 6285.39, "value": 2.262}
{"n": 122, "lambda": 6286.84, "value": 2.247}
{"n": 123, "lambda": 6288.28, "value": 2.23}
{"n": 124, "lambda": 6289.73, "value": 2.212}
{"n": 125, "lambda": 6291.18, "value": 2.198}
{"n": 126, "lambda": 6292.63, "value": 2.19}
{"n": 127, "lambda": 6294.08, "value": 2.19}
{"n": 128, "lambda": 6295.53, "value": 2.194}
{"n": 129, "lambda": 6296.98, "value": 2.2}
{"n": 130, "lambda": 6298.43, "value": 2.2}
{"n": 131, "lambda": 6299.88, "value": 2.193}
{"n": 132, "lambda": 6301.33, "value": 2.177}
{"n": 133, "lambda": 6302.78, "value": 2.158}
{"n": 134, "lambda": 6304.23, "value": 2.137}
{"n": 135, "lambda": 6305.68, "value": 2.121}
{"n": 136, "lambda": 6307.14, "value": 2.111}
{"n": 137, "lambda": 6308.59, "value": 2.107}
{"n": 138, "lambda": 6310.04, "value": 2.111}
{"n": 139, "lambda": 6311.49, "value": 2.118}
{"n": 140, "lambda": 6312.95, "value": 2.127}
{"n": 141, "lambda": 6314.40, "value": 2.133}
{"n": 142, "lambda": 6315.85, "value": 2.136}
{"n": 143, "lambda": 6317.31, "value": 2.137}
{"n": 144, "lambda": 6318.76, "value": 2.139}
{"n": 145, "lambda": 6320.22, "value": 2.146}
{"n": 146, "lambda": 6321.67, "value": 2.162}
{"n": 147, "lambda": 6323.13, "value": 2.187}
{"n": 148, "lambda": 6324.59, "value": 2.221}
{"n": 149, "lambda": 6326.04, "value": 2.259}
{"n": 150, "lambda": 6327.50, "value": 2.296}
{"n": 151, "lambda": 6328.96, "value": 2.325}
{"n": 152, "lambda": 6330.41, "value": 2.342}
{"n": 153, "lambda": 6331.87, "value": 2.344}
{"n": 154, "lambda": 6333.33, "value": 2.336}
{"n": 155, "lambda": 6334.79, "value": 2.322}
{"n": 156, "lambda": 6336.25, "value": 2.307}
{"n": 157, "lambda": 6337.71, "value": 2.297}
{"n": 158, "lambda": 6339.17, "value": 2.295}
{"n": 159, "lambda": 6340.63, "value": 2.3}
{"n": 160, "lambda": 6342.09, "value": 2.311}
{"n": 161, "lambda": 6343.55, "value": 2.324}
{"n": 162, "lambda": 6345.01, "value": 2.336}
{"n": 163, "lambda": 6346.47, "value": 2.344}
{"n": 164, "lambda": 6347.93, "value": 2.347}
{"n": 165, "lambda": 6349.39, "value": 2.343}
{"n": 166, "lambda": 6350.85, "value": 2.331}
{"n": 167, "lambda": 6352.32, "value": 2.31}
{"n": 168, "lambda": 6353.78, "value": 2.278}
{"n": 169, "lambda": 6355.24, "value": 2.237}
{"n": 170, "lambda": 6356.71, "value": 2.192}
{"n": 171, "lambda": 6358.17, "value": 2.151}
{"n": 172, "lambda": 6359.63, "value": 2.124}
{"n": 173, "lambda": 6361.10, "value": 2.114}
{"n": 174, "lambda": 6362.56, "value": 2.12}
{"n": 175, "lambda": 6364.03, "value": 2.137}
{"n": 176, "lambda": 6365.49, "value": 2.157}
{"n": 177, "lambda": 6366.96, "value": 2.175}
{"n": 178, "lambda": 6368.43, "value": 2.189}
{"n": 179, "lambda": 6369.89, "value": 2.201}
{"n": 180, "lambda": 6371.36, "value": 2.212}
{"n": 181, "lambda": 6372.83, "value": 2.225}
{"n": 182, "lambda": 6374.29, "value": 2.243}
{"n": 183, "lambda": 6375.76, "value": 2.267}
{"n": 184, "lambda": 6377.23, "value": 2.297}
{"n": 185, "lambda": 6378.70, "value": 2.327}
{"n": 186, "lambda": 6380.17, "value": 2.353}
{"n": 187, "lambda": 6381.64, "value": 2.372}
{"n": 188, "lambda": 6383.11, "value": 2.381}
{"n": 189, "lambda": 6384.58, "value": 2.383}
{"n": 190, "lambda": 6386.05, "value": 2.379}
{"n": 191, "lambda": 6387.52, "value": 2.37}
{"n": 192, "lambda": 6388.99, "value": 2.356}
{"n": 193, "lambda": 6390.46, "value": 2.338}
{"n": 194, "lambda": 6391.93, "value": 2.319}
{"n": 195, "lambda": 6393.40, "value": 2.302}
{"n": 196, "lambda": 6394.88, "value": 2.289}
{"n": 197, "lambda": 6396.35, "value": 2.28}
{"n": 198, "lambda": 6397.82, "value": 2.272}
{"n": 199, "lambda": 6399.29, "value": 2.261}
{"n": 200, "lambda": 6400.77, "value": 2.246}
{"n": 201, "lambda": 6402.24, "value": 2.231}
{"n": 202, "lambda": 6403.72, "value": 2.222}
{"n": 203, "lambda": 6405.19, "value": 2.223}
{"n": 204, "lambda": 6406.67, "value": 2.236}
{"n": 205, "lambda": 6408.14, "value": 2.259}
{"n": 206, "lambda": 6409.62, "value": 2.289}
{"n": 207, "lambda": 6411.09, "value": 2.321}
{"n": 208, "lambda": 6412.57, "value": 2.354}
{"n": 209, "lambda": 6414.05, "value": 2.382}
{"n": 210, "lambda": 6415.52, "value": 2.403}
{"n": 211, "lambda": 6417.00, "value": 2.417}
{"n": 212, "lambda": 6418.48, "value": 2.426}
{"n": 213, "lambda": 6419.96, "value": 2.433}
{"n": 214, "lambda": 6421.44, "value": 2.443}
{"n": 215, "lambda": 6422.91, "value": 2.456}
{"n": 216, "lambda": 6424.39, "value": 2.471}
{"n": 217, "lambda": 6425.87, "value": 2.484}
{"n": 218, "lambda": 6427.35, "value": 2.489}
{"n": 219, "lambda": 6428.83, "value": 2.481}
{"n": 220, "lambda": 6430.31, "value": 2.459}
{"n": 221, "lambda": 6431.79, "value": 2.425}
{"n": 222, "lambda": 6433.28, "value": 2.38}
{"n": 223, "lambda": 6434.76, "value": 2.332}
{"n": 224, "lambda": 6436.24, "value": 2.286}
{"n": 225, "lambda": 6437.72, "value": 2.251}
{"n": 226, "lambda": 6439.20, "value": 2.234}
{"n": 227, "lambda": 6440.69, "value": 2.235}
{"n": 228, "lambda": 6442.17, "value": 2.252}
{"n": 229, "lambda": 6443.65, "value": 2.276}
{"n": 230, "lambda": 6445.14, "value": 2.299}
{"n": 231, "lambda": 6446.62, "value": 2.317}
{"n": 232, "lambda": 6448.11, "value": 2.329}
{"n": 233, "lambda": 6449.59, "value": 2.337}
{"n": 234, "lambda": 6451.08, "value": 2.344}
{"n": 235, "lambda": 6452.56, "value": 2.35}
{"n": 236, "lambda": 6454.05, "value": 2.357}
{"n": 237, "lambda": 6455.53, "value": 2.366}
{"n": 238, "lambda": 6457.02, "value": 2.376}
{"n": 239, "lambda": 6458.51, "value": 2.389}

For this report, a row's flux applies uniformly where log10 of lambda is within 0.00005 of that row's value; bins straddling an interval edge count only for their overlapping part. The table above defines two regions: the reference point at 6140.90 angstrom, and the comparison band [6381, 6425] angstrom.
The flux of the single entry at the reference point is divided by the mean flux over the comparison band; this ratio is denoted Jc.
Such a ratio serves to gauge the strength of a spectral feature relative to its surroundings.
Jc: 0.923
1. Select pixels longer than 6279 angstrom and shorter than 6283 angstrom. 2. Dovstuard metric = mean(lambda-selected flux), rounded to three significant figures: 2.29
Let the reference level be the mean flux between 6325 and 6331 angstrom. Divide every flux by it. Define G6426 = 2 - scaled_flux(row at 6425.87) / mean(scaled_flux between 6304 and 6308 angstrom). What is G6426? 0.83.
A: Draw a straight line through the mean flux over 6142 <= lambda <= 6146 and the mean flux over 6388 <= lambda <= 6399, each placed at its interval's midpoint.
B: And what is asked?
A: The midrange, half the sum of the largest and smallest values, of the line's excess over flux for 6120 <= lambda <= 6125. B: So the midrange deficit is -0.28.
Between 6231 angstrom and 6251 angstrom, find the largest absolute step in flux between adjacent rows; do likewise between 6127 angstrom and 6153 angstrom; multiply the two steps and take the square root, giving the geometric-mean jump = 0.040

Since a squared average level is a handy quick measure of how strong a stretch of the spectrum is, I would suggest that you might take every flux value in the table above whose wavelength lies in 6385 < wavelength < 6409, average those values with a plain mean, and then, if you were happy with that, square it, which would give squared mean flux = 5.2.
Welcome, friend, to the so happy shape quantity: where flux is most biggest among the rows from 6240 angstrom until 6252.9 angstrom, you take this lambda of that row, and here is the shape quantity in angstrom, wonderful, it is 6243.56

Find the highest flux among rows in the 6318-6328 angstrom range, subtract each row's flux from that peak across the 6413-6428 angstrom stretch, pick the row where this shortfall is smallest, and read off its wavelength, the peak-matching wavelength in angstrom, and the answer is 6427.35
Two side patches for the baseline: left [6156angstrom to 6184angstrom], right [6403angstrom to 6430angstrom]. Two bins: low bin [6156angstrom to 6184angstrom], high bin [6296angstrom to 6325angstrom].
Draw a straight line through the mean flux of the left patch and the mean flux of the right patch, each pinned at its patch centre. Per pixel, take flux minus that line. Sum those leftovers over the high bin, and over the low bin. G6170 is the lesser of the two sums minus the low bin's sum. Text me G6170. -3.3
